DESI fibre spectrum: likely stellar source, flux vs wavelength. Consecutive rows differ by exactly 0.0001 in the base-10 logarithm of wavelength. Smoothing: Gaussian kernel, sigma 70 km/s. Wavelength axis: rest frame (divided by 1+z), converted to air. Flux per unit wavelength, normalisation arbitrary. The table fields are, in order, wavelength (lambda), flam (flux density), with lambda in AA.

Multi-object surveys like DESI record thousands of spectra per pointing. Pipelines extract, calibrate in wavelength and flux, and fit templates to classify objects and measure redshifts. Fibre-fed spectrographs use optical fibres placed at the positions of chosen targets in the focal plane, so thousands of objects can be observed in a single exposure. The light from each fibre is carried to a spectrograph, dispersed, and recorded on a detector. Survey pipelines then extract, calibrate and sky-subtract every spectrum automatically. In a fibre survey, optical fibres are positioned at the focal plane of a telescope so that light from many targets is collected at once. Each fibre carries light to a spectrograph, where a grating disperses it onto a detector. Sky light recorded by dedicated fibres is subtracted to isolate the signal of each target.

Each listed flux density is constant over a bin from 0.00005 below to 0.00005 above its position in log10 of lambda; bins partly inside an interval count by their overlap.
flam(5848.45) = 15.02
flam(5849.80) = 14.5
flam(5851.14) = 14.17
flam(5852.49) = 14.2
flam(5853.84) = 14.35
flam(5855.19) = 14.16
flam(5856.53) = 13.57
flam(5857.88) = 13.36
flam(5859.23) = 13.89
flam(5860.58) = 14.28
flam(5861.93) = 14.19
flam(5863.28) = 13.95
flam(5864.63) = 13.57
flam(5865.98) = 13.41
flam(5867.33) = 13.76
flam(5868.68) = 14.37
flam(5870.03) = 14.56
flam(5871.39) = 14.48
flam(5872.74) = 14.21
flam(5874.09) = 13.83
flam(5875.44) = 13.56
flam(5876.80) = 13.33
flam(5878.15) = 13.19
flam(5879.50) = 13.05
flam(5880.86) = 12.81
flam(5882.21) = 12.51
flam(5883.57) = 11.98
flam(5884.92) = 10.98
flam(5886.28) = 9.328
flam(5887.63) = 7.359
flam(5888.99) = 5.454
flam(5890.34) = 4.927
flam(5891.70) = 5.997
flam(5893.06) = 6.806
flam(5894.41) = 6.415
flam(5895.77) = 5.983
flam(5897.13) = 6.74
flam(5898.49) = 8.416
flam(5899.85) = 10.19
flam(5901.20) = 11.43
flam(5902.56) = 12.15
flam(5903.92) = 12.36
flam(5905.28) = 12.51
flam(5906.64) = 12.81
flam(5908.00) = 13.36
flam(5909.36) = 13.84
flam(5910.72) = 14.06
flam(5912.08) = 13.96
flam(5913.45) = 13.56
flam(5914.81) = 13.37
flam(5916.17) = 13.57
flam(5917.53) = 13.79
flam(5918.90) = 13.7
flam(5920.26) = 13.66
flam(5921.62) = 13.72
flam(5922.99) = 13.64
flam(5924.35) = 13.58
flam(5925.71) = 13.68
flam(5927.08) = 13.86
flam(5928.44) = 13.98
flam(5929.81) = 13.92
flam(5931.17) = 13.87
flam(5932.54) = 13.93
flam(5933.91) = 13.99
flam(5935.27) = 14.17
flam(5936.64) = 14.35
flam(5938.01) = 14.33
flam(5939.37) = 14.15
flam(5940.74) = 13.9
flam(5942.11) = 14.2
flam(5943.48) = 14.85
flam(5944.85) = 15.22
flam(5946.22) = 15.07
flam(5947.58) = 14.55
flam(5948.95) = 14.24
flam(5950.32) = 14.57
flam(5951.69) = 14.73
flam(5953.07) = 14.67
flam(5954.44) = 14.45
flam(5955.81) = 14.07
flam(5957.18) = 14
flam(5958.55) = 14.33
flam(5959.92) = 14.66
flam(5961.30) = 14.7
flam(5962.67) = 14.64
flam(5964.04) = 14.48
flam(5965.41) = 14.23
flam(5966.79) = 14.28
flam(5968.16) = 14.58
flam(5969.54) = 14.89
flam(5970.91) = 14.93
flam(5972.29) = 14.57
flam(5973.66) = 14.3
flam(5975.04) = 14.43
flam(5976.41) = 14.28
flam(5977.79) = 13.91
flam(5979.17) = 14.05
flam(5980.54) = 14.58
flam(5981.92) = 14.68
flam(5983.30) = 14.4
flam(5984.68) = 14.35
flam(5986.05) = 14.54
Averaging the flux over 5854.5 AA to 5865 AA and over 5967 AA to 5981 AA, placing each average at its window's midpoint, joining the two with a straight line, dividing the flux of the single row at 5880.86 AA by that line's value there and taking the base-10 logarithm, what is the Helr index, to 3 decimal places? -0.038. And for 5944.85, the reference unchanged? 0.027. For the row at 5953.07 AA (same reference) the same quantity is 0.010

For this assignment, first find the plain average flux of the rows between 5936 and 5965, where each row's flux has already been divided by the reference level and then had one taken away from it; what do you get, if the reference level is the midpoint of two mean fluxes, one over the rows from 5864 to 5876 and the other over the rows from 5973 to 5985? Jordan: 0.023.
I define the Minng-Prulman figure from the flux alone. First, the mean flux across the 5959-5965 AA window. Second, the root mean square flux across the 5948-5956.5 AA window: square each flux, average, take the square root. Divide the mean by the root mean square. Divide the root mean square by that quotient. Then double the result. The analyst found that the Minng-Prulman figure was 28.6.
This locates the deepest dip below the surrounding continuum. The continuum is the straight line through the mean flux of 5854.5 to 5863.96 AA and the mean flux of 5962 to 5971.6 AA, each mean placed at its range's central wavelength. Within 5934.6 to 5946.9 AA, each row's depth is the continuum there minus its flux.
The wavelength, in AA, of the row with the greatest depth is 5940.74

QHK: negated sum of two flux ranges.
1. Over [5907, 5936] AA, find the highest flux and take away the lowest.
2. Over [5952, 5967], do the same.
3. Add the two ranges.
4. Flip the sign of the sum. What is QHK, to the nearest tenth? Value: -1.5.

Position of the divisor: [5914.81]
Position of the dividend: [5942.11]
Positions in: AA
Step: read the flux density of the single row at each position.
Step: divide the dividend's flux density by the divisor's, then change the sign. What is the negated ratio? -1.06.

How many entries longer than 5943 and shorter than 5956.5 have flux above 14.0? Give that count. 10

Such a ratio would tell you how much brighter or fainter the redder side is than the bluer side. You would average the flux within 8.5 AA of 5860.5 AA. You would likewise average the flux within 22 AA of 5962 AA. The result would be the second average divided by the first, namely 1.04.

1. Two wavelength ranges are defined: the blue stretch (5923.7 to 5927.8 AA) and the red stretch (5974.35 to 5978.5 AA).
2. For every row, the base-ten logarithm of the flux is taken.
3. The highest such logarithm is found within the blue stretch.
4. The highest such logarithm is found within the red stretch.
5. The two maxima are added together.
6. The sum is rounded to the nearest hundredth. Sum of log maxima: 2.30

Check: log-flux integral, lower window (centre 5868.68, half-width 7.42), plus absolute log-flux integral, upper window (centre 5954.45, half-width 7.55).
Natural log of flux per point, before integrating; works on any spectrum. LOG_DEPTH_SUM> 79.5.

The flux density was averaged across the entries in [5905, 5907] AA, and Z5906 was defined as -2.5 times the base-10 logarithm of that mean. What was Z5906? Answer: -2.76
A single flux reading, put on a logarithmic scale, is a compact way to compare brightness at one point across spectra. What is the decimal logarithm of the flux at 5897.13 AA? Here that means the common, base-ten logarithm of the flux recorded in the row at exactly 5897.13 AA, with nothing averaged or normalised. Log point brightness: 0.83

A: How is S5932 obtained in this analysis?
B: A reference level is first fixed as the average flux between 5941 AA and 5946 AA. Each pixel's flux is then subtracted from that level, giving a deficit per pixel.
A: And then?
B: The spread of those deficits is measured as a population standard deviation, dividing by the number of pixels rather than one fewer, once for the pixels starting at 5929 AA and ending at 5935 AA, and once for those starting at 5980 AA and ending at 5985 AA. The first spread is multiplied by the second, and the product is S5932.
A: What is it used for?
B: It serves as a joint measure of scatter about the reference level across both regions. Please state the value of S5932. 0.01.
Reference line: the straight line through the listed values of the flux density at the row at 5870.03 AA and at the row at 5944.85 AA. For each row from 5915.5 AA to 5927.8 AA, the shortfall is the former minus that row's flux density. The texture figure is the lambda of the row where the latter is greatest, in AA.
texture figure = 5924.35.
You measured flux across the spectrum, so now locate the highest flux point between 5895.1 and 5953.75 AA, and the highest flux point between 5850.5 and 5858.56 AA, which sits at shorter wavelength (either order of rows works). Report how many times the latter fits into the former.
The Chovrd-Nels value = 1.06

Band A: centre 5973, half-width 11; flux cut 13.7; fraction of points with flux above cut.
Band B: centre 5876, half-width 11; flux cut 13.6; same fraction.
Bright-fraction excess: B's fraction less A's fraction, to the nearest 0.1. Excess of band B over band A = -0.6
